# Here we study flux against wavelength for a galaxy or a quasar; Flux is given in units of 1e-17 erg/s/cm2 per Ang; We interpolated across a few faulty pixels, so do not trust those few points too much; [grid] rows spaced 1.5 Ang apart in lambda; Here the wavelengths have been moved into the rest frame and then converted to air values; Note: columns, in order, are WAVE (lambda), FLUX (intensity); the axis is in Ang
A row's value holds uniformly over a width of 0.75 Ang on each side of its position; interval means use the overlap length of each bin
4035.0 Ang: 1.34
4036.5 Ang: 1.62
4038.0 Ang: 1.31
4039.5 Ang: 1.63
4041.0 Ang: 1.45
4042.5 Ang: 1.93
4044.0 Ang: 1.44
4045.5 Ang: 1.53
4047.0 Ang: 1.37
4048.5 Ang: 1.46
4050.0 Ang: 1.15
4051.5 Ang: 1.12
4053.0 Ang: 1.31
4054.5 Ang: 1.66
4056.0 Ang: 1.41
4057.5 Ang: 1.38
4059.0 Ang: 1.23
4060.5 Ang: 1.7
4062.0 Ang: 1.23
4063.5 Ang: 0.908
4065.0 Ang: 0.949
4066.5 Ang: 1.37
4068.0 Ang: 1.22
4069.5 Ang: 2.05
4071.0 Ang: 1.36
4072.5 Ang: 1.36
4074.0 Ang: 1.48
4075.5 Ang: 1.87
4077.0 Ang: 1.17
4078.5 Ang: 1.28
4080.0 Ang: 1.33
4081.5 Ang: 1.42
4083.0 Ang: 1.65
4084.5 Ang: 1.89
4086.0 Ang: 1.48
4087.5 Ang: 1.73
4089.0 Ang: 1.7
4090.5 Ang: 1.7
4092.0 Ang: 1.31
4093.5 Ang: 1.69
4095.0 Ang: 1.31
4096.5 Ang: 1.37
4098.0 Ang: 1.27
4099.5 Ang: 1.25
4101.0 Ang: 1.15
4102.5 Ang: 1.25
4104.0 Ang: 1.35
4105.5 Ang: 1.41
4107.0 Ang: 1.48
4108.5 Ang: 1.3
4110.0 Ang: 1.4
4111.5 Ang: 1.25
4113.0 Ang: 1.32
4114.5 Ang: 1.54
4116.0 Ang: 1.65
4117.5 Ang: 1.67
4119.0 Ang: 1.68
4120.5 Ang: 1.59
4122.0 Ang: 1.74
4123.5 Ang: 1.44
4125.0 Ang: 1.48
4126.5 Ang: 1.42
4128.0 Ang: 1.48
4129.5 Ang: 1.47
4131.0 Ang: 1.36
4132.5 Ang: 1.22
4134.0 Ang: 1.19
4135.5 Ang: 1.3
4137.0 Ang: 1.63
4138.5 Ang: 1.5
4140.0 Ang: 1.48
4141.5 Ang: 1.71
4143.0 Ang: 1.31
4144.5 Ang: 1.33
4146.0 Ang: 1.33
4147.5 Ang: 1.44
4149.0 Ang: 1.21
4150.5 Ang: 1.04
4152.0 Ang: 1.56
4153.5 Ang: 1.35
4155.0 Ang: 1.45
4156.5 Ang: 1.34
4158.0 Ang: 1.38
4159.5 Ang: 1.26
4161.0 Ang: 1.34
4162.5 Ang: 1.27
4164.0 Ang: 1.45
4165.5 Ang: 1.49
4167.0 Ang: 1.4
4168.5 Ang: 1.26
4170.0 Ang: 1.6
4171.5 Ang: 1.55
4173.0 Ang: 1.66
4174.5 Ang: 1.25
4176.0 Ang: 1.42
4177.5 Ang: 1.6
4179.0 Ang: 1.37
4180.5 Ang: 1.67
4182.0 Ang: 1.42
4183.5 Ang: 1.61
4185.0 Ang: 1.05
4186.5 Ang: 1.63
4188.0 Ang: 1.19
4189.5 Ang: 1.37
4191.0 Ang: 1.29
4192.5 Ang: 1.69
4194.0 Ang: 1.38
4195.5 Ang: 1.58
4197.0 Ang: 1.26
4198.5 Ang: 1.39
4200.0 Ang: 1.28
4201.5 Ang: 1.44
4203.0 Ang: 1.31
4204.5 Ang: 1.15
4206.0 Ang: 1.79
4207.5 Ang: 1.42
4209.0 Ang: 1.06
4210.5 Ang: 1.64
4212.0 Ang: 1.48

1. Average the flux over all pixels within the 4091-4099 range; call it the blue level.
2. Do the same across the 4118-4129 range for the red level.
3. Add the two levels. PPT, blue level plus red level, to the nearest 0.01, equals 2.94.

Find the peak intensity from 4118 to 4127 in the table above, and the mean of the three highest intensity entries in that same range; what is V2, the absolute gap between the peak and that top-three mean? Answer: 0.070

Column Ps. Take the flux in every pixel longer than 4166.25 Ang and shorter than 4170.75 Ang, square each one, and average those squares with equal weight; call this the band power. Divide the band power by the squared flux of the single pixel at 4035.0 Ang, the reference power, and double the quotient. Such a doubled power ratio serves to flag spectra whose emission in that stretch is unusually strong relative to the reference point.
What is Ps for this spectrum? 2.3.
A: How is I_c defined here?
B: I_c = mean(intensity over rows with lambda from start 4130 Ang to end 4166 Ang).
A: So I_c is 1.37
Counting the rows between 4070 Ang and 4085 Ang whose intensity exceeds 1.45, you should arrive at 4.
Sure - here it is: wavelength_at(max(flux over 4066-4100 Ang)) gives 4069.5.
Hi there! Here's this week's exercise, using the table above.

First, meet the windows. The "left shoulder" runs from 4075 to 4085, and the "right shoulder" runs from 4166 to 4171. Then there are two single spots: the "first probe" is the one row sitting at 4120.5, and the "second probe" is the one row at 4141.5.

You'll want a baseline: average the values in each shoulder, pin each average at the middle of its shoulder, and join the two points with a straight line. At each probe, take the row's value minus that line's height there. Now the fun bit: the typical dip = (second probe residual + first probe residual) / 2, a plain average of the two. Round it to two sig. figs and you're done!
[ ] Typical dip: 0.19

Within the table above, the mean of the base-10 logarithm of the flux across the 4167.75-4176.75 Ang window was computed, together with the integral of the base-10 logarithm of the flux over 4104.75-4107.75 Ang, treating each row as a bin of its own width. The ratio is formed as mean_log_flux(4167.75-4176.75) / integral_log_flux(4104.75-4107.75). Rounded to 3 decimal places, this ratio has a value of 0.335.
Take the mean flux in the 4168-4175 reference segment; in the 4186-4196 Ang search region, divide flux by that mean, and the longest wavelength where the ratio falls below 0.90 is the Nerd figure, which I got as 4191.0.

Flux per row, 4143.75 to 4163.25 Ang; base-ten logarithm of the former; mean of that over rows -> 0.122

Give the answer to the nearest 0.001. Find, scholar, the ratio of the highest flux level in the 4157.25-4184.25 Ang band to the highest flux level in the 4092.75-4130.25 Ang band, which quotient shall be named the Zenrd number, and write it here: 0.960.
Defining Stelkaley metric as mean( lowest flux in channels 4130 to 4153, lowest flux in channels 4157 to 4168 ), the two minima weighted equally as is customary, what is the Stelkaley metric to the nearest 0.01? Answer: 1.15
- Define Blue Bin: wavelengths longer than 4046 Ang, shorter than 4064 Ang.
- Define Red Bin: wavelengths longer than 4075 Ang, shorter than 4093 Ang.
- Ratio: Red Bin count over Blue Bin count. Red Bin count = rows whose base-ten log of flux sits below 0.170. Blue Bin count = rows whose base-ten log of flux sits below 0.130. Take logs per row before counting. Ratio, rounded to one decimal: 0.8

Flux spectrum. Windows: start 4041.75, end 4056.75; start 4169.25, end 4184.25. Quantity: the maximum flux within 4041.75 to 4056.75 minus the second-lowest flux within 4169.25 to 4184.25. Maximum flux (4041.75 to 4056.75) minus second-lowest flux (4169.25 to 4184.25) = 0.56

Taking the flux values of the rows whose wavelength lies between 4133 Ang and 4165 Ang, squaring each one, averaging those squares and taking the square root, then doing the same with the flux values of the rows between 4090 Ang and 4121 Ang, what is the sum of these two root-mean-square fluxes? 2.82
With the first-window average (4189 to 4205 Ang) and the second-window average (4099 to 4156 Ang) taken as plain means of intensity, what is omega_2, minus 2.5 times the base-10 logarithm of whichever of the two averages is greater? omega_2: -0.376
